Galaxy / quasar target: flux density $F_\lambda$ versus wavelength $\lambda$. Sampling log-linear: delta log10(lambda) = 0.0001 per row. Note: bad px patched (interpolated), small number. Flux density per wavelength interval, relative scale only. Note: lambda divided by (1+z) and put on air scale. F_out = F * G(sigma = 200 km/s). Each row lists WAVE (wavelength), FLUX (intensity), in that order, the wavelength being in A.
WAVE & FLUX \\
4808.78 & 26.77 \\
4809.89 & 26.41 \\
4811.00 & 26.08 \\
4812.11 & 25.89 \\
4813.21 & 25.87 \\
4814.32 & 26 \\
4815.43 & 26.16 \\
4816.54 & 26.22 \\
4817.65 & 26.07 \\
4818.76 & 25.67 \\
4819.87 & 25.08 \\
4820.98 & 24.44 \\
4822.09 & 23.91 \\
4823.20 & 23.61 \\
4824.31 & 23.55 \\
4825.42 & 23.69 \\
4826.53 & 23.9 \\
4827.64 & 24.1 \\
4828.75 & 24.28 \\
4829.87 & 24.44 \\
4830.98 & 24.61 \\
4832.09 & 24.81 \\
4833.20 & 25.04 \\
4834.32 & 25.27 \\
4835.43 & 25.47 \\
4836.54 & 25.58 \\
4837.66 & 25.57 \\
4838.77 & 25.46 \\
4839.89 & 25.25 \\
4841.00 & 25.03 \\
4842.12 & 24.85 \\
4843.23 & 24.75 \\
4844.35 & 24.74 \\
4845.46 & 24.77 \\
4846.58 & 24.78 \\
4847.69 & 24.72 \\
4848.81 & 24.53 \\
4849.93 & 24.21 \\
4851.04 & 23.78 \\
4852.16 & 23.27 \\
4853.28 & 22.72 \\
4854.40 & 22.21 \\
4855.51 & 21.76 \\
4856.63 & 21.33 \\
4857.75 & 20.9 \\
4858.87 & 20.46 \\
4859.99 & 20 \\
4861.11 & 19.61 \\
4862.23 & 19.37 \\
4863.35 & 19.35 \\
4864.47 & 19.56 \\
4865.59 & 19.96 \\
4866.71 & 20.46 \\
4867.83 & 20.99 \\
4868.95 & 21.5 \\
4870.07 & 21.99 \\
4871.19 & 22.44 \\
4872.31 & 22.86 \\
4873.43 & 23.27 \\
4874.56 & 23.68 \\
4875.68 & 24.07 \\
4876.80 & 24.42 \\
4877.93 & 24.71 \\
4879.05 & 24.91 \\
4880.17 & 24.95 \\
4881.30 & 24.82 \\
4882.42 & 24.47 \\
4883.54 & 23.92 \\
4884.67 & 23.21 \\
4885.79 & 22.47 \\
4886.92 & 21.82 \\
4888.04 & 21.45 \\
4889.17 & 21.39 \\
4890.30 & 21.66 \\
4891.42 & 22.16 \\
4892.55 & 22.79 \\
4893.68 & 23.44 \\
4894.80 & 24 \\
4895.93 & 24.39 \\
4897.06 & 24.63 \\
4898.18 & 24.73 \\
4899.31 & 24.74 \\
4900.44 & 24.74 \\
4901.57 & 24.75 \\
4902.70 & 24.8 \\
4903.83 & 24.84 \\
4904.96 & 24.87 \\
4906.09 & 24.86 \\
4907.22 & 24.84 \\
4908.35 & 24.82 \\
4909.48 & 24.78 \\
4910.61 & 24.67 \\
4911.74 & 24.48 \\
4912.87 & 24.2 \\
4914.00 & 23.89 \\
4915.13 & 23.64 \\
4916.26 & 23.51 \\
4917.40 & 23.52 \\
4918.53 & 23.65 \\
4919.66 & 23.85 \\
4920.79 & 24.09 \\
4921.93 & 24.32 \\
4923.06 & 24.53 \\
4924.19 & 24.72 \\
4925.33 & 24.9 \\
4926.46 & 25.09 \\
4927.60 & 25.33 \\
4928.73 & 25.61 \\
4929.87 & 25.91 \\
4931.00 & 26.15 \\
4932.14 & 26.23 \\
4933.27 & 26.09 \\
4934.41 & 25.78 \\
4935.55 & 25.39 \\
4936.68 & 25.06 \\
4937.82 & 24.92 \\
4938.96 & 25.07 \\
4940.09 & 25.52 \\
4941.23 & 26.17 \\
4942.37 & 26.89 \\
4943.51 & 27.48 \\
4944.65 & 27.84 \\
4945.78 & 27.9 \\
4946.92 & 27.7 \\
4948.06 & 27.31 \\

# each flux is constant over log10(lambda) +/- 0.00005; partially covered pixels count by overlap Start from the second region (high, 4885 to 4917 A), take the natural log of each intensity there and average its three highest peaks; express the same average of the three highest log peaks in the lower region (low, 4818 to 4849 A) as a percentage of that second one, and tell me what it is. 101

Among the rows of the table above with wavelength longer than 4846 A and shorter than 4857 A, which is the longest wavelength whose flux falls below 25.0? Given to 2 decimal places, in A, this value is 4856.63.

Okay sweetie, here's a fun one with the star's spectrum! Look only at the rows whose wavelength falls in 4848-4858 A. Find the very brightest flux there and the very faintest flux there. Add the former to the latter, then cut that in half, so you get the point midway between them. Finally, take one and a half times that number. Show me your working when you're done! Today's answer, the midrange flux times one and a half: 34.1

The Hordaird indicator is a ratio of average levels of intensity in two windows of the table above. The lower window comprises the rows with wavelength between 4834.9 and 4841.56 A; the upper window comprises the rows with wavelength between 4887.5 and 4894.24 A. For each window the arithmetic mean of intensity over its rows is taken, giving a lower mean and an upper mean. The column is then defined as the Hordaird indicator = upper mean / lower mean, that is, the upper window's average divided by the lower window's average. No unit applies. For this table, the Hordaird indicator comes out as 0.87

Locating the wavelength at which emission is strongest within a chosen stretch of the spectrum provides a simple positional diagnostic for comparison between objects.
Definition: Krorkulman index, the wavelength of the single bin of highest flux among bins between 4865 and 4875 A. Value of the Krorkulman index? 4874.56 A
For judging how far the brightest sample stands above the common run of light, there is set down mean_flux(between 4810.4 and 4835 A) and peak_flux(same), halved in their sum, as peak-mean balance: 25.6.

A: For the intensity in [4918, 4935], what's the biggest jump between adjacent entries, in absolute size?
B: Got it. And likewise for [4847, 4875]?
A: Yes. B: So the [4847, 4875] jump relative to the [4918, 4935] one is 1.8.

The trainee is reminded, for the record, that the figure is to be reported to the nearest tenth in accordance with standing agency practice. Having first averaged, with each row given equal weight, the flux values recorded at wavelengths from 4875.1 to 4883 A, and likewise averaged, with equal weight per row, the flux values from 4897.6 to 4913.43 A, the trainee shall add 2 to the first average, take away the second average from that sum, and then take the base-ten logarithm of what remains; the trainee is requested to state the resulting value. 0.3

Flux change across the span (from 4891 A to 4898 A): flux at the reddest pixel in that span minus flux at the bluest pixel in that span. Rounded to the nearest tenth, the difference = 2.5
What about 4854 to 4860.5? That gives -2.2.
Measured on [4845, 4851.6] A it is -1.0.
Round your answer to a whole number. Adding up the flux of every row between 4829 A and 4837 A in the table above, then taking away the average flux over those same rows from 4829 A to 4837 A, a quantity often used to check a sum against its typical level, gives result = 150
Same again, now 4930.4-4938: 154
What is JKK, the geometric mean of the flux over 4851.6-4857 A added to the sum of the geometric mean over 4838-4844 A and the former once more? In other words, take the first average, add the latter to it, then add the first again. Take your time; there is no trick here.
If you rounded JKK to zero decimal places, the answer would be 70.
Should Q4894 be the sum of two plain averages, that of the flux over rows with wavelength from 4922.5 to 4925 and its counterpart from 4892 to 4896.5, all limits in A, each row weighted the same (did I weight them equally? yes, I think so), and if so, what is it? 48.3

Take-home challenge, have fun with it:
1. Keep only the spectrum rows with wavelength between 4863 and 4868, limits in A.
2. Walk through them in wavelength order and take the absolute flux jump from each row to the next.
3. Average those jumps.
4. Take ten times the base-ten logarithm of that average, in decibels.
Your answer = -3.9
